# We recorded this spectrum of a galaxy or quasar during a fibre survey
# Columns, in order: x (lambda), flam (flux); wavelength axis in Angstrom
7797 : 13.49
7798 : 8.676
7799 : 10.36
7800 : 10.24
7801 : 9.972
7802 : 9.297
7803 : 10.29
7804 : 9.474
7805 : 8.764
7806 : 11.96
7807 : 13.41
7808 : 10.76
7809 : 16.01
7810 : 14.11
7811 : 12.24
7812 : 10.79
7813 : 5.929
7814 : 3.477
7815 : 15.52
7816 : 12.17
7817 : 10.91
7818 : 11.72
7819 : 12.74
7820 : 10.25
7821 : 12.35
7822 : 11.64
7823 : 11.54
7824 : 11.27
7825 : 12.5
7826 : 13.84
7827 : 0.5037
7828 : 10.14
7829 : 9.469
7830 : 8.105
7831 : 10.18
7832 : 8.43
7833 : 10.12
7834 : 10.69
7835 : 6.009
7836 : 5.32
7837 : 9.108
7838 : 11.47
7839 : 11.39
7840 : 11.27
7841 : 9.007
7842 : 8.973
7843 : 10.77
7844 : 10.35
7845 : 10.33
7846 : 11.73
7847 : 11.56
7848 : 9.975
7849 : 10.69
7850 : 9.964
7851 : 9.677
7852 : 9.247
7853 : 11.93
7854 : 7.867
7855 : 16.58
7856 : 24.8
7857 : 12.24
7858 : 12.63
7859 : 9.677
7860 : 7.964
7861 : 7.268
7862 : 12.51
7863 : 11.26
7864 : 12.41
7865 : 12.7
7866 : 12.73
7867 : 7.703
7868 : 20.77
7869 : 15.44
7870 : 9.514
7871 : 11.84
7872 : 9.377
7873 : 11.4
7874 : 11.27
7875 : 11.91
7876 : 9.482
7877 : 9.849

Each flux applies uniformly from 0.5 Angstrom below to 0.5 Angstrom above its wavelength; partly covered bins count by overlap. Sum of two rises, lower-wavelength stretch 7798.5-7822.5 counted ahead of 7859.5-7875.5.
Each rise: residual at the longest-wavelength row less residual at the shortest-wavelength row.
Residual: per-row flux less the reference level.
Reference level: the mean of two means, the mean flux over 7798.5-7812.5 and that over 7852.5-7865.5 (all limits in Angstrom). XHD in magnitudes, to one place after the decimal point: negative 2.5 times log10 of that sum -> -1.8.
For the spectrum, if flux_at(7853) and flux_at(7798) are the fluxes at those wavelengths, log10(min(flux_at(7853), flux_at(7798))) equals 0.94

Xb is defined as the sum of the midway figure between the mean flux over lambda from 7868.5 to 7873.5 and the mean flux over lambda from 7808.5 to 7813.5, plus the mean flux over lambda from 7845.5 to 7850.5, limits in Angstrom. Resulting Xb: 22.4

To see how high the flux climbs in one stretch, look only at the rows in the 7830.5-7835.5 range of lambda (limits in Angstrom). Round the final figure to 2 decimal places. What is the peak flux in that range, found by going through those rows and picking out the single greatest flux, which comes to 10.69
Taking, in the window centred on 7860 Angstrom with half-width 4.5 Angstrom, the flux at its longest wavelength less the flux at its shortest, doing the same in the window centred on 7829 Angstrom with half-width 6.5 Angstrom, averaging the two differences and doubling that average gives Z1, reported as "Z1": -18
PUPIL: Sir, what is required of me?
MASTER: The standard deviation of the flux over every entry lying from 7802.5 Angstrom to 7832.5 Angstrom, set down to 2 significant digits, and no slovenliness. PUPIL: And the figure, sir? 3.2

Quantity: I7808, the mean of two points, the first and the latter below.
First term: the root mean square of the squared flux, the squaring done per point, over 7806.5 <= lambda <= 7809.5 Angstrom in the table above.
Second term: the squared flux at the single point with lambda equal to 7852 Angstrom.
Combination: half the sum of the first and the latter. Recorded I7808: 139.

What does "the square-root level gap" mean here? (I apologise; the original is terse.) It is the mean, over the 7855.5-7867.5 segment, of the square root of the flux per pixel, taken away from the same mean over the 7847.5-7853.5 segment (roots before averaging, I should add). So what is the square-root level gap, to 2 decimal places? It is -0.22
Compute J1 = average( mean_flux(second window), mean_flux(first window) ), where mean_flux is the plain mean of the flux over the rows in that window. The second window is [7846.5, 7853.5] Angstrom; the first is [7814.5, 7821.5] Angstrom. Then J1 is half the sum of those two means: 11.3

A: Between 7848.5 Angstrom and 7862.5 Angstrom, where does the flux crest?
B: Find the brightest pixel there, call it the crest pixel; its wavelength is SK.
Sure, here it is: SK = 7856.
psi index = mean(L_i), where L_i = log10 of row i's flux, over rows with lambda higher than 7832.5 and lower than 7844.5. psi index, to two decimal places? 0.97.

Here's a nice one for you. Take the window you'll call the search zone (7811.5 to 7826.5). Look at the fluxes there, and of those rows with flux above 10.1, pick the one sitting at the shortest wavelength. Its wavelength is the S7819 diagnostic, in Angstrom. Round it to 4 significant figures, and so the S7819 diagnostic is 7812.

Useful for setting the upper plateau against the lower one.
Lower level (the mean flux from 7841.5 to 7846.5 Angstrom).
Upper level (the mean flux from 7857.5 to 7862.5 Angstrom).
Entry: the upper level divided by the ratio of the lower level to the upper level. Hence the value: 10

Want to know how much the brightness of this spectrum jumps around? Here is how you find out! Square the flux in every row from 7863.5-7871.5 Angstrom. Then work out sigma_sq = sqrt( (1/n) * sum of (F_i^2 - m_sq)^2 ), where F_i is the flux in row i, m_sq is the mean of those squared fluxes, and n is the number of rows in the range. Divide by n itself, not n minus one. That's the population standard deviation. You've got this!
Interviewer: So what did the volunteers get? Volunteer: 107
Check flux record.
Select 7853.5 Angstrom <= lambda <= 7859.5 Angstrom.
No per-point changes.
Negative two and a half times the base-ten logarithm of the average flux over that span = -2.86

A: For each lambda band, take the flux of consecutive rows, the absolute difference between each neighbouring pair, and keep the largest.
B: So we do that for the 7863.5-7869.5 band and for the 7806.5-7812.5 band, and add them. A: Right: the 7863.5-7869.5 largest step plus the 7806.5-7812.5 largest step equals 18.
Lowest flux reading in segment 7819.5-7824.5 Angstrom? 10.25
